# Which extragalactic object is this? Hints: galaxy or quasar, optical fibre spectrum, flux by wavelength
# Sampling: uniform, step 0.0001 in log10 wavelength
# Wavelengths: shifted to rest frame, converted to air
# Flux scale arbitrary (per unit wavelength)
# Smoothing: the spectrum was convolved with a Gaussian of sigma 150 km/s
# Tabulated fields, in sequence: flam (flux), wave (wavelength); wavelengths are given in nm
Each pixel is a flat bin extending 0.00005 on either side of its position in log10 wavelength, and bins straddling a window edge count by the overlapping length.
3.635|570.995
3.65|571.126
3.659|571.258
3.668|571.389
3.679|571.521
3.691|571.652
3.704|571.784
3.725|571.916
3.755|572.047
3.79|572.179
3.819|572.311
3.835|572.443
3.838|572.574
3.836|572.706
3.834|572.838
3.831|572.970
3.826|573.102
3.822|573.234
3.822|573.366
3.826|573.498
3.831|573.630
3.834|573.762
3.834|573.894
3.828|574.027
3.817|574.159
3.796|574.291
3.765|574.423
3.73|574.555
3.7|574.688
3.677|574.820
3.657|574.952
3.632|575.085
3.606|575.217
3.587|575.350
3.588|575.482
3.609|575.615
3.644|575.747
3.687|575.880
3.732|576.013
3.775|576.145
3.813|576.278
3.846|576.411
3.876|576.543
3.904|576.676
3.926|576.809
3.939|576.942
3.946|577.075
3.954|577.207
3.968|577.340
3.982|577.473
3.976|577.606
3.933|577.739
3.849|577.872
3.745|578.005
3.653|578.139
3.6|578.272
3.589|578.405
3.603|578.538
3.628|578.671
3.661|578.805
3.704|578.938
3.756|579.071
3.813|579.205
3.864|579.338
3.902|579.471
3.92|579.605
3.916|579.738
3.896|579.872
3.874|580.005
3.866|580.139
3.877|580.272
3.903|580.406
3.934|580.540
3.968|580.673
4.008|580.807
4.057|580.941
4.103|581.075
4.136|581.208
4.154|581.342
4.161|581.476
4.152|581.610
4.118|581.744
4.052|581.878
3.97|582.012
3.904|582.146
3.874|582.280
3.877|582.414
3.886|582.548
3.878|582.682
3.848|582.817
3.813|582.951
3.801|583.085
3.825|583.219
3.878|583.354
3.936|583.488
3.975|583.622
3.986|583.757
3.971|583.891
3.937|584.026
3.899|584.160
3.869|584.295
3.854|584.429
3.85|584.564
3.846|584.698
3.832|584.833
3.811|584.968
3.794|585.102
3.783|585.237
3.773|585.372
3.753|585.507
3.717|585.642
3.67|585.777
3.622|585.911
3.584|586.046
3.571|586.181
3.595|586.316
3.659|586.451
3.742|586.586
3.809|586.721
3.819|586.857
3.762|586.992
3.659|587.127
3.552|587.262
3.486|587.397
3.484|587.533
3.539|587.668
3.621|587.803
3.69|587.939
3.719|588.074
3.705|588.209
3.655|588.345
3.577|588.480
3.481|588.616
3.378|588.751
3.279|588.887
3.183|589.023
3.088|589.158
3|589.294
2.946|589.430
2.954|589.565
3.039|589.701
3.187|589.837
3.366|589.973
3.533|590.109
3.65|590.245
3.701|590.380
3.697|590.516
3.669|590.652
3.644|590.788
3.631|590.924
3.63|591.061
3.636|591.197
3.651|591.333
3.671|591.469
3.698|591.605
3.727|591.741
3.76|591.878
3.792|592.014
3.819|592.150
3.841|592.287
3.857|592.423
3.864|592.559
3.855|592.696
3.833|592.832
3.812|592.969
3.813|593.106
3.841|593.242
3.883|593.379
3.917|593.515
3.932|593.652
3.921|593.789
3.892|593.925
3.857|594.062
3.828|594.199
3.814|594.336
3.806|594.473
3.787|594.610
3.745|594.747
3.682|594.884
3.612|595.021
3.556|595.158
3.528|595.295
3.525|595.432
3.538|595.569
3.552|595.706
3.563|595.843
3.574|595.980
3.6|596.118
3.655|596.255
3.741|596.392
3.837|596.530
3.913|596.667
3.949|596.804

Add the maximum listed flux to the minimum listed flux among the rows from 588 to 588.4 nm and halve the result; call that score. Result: 3.69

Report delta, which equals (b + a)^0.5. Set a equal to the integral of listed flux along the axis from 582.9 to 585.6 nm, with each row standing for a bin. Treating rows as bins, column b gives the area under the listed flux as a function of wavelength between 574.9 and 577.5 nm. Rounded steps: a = 10.4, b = 9.8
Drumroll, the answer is 4.50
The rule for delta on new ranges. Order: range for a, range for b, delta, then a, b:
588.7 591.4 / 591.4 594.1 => 4.42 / 9.2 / 10.3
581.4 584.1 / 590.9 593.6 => 4.57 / 10.6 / 10.2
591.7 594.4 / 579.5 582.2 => 4.60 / 10.4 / 10.8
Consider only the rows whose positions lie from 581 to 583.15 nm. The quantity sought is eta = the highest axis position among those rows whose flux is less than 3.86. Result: 583.085 nm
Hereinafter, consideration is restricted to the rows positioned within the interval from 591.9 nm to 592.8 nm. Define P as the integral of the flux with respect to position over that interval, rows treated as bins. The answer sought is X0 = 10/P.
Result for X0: 2.90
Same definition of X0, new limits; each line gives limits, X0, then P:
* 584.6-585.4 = 3.28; 3.05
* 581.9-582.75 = 3.01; 3.32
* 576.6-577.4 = 3.17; 3.15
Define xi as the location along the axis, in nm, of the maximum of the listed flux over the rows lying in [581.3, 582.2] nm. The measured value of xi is 581.476 nm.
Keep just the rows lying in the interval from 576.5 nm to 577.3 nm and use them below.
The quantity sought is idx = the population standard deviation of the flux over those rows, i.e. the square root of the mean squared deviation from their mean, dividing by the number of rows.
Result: 0.027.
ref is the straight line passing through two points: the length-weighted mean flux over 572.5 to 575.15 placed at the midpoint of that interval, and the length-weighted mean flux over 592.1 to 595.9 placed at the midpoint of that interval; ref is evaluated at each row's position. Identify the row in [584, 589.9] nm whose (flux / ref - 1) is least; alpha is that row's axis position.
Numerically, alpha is 589.430 nm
